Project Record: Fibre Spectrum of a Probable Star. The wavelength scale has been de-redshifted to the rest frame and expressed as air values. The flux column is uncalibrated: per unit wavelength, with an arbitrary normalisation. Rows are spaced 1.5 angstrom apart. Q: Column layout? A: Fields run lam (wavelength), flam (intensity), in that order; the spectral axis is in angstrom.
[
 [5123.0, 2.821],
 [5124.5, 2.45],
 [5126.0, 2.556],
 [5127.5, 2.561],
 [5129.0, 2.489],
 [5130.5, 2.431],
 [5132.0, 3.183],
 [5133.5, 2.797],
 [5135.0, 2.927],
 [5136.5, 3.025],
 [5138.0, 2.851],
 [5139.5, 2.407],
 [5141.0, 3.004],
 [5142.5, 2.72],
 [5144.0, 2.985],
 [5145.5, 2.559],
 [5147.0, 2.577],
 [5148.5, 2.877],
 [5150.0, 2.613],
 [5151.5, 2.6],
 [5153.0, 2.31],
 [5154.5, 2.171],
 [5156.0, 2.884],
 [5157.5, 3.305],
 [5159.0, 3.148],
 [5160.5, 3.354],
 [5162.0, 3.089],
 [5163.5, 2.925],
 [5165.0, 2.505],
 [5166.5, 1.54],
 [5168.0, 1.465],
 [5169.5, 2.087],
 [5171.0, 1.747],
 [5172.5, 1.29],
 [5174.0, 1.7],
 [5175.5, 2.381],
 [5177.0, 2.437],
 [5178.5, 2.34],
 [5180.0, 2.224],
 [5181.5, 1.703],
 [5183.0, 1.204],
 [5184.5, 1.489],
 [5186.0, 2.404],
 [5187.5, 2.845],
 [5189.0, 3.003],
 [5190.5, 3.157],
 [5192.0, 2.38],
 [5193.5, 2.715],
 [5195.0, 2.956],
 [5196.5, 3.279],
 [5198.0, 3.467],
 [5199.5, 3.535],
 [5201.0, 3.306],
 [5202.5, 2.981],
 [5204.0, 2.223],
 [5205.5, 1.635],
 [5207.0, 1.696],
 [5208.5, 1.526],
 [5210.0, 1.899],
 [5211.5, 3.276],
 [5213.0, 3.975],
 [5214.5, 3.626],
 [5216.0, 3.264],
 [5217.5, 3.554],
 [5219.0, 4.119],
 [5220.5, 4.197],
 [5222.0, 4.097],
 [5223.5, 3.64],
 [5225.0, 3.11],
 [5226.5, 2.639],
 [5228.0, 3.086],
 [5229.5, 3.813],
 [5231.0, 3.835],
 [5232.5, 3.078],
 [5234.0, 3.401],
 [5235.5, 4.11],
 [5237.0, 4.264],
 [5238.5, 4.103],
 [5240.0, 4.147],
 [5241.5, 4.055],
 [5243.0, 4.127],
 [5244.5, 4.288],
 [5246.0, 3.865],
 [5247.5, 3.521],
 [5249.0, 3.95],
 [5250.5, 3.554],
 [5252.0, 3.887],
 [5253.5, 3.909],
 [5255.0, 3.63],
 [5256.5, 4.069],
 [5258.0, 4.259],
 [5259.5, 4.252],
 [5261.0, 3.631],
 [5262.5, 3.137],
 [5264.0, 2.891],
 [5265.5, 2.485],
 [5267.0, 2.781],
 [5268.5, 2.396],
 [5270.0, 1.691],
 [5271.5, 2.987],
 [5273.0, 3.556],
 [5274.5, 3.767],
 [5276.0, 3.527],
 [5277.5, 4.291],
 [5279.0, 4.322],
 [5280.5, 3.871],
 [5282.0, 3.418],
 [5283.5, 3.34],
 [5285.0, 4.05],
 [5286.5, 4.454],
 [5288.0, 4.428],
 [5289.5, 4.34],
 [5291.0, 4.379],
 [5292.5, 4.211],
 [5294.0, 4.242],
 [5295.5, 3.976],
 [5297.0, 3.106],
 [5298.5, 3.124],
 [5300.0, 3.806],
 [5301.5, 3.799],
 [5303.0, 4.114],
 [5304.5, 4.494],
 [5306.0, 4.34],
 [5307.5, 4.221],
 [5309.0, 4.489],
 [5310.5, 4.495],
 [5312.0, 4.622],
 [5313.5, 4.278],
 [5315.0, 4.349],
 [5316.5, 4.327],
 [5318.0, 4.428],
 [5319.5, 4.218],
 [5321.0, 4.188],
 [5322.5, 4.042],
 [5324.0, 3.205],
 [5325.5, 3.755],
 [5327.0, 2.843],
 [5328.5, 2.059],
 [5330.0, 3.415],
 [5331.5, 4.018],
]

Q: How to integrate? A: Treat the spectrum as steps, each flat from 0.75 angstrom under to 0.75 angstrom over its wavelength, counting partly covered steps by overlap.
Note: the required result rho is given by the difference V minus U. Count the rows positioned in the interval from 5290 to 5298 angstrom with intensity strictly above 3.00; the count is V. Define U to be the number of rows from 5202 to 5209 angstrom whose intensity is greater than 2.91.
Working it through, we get 4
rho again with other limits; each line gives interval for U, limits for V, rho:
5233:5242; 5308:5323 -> 4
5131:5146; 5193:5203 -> -1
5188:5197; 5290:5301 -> 3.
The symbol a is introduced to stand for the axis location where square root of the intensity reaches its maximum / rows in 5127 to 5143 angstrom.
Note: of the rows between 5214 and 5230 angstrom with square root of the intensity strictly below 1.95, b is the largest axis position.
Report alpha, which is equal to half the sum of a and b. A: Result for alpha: 5180.0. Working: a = 5132.0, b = 5228.0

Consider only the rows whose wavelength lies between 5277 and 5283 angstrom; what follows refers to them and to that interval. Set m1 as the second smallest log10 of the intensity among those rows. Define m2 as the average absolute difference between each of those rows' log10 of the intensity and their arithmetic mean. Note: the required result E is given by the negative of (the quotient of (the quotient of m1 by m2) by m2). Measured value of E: -437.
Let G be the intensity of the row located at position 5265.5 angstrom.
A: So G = 2.485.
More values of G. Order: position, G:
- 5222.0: 4.097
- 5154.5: 2.171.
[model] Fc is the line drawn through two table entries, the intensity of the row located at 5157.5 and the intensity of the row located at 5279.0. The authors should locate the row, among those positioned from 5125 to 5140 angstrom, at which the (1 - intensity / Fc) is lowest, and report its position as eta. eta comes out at 5132.0 angstrom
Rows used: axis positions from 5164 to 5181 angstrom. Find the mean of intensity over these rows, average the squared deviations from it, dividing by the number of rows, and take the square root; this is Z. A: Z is 0.42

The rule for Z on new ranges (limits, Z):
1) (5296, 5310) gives 0.50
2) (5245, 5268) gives 0.52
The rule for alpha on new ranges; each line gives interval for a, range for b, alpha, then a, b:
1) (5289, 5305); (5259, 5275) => 5289.5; 5304.5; 5274.5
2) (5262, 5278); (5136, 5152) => 5214.5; 5277.5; 5151.5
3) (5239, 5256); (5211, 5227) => 5235.5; 5244.5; 5226.5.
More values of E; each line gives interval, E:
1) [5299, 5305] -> -815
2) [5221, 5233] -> -157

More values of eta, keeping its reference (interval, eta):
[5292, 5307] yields 5304.5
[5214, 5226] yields 5220.5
